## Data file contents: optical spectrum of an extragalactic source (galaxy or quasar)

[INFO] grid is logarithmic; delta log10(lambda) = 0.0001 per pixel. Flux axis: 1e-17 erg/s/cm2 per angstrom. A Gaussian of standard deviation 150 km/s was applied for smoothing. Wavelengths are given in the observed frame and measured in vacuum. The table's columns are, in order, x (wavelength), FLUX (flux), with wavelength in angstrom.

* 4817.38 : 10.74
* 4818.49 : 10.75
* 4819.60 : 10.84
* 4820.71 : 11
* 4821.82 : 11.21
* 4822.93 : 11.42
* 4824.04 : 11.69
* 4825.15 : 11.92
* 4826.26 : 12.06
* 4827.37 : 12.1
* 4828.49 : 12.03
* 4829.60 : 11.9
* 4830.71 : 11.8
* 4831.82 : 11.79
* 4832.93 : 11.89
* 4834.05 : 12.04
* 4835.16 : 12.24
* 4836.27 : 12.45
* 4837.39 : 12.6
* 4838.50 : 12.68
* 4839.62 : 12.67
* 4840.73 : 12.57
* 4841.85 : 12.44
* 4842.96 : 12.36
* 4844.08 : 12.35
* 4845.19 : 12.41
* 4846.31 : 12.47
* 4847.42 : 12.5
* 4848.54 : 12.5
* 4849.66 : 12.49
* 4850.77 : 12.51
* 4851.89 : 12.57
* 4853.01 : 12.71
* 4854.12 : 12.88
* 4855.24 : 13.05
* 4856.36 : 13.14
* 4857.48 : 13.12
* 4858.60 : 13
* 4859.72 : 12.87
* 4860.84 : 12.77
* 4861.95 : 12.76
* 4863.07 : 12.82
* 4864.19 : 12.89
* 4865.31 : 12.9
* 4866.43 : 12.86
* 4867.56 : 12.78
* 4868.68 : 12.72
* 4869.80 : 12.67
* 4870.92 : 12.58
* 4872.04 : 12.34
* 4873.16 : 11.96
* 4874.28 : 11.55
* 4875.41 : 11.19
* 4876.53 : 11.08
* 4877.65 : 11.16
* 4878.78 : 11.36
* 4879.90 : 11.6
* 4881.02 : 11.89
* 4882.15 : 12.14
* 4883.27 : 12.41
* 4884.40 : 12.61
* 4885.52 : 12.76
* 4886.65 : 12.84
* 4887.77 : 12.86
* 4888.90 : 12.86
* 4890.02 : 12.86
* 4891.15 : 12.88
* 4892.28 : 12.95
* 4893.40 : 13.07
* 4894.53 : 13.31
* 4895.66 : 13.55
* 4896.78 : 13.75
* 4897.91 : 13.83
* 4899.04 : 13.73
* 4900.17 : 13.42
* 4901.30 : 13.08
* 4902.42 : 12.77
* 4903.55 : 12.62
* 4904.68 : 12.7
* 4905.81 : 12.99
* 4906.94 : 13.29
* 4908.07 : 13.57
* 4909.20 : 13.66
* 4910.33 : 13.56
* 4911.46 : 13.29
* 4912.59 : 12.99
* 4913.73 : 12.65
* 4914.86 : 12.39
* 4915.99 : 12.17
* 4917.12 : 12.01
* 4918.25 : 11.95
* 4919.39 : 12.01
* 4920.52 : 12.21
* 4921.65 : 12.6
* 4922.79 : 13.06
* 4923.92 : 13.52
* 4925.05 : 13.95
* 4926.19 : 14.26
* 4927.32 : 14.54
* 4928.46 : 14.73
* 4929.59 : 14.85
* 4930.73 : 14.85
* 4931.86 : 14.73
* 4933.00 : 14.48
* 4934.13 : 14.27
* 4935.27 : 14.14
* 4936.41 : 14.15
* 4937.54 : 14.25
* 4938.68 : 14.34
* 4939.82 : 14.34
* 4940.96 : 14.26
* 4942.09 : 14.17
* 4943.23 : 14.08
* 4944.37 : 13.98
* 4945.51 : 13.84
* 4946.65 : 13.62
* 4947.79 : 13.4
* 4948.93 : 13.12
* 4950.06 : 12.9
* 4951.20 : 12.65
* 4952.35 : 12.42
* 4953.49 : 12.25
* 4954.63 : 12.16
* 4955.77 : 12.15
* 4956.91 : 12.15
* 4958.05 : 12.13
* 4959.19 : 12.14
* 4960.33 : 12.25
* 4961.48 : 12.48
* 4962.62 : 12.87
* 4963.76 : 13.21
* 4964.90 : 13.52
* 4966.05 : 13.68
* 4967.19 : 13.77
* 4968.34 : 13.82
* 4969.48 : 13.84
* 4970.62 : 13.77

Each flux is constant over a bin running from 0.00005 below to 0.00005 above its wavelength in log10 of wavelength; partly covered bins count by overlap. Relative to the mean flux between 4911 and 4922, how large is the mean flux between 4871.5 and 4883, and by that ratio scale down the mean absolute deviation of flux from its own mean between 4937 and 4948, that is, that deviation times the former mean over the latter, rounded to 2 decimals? 0.27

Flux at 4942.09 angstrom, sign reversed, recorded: -14.2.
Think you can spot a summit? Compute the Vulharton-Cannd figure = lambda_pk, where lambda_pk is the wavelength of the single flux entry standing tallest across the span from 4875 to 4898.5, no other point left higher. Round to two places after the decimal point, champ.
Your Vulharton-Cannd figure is 4897.91 angstrom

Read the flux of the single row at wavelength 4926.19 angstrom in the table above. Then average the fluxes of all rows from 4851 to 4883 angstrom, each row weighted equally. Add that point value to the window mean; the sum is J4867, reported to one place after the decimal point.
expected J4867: 26.7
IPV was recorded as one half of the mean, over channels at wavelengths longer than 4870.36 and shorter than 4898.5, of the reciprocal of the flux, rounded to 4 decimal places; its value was 0.0403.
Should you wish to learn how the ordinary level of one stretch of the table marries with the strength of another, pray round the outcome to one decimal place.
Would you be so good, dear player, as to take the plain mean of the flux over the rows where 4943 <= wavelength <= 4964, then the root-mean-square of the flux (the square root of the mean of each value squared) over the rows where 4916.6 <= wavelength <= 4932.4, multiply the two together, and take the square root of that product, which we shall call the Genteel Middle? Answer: 13.2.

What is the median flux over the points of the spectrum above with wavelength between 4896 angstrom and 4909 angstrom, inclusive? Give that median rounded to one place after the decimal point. 13.3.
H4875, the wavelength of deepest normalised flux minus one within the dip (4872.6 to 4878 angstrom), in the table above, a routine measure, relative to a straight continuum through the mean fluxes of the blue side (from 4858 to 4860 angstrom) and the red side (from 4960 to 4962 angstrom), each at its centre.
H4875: 4876.53 angstrom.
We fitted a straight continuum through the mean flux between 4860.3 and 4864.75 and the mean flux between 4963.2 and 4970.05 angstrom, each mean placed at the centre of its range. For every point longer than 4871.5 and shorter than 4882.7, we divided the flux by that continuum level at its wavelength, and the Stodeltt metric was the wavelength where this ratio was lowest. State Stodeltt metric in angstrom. 4876.53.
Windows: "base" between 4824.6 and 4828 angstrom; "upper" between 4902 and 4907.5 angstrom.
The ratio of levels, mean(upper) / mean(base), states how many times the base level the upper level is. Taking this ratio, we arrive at 1.07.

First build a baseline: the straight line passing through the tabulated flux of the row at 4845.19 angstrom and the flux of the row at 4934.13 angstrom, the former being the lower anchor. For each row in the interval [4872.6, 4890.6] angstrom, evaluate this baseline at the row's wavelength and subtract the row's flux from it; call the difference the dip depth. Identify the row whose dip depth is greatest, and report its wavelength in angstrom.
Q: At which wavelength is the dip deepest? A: 4876.53 angstrom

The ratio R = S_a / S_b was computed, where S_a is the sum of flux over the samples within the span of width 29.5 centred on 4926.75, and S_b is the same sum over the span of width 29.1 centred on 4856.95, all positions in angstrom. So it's 1.07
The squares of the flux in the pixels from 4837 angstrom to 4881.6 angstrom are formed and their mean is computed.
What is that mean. 155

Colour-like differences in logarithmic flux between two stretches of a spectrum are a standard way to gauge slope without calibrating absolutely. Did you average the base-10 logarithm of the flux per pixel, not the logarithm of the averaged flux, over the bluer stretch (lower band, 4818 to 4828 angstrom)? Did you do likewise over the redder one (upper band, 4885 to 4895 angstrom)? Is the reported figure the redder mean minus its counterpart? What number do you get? 0.053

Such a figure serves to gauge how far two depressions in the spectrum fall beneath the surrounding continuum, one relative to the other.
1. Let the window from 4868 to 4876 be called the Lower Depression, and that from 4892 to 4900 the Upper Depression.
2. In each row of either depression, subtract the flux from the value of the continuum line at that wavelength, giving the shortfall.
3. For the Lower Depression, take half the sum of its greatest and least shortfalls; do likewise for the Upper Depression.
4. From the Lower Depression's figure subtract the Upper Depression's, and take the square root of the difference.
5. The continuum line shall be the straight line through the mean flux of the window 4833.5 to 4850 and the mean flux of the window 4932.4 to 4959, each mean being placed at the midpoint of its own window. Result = 1.10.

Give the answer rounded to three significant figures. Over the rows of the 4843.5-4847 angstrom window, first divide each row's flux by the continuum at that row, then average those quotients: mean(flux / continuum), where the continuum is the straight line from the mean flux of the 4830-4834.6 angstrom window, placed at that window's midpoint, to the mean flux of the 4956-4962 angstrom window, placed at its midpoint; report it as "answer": 1.04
